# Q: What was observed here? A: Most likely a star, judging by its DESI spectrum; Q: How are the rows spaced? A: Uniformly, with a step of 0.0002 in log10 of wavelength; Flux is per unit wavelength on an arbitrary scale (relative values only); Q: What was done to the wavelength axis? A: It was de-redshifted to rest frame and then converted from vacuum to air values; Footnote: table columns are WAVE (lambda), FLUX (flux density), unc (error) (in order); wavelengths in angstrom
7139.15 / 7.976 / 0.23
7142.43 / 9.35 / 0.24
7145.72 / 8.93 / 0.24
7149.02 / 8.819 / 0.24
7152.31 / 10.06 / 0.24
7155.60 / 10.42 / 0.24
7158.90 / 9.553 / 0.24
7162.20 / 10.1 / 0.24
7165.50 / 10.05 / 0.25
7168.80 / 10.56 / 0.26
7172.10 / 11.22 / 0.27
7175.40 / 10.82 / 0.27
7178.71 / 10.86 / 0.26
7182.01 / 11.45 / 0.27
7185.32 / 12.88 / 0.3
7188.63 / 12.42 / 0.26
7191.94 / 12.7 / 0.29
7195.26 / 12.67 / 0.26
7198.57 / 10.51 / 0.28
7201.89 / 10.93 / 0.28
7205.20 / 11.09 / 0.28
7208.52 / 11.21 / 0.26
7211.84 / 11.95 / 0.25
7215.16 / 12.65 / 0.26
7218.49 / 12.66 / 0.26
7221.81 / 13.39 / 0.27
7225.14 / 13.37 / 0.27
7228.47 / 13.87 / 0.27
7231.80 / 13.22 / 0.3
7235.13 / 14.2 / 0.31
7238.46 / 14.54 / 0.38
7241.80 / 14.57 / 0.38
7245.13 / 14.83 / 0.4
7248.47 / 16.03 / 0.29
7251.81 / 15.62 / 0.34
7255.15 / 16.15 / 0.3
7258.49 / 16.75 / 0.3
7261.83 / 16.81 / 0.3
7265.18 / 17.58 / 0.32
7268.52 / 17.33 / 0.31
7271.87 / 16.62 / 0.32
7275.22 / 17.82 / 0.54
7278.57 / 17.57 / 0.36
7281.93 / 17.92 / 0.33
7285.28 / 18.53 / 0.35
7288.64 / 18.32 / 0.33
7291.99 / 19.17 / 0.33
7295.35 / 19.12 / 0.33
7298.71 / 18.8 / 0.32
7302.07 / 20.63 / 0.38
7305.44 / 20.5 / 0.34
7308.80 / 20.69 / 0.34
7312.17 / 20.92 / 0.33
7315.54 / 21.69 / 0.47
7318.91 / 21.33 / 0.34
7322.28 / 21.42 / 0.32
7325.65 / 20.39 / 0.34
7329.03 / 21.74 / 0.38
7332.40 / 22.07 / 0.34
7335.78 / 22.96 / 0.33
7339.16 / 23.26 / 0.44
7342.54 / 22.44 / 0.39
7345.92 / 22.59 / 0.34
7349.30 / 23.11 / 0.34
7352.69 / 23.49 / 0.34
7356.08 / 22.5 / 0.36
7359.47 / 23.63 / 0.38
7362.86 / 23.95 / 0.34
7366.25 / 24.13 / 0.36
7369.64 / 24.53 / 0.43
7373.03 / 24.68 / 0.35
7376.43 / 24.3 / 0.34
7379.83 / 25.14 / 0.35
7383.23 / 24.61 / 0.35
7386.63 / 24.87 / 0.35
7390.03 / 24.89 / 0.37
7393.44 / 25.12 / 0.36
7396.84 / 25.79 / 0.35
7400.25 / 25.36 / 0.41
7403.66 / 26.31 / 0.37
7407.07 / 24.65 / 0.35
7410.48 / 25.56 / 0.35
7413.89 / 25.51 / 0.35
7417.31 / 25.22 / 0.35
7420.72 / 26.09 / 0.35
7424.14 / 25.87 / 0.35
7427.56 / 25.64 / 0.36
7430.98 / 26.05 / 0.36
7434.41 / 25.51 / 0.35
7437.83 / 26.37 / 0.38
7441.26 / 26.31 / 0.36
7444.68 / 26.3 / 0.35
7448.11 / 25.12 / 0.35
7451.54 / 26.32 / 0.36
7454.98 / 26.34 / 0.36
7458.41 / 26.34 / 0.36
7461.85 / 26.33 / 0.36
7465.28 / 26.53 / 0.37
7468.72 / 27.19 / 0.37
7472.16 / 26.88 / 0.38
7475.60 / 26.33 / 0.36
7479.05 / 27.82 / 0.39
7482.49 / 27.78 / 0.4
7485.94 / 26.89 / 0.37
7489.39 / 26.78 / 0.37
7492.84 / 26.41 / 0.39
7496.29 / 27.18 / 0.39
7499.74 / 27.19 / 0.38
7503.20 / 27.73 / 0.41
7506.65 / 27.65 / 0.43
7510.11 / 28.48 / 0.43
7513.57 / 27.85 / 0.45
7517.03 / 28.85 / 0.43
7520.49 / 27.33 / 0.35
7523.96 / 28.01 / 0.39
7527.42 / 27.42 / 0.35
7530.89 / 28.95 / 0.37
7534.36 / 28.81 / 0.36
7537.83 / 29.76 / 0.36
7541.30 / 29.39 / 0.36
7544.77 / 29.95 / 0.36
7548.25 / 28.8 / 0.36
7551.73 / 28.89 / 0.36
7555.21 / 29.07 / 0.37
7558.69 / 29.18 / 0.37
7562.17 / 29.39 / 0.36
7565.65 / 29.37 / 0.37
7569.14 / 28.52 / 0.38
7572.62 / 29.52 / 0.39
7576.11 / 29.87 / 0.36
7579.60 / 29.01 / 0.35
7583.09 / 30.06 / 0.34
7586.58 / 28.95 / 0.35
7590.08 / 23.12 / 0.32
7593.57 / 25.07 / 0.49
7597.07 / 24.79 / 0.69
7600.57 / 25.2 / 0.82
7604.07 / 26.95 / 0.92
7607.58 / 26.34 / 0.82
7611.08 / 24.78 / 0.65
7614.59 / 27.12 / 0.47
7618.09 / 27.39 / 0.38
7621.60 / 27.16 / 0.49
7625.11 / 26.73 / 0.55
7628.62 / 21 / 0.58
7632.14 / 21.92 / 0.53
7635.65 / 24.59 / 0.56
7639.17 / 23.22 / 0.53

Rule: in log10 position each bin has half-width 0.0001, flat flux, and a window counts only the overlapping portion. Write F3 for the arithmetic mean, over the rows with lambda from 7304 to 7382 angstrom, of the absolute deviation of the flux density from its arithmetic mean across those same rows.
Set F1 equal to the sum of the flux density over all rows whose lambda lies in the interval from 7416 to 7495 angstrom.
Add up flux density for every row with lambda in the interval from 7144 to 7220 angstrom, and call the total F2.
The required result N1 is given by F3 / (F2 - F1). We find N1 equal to 0.00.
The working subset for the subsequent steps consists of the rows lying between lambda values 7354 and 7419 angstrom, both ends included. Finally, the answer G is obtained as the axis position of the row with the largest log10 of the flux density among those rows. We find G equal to 7403.66 angstrom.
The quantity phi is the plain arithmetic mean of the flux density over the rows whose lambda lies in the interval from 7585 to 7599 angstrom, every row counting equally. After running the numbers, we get 25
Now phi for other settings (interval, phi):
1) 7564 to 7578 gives 29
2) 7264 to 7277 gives 17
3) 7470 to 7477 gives 27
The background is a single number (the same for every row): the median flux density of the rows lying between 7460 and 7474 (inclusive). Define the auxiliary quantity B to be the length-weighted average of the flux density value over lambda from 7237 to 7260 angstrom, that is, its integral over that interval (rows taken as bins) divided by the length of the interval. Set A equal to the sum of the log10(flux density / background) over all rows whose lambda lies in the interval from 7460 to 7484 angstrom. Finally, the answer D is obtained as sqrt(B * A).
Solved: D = 0.69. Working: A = 0.030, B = 15.5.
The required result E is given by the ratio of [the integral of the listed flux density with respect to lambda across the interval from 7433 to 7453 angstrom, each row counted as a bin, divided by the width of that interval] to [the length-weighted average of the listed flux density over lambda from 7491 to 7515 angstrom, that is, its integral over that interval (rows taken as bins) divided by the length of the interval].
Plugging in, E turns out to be 0.9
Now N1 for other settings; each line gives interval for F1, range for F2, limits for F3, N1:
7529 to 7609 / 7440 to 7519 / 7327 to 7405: -0.04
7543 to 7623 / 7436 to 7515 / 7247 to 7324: -0.08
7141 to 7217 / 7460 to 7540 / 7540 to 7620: 0.00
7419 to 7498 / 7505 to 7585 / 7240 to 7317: 0.03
